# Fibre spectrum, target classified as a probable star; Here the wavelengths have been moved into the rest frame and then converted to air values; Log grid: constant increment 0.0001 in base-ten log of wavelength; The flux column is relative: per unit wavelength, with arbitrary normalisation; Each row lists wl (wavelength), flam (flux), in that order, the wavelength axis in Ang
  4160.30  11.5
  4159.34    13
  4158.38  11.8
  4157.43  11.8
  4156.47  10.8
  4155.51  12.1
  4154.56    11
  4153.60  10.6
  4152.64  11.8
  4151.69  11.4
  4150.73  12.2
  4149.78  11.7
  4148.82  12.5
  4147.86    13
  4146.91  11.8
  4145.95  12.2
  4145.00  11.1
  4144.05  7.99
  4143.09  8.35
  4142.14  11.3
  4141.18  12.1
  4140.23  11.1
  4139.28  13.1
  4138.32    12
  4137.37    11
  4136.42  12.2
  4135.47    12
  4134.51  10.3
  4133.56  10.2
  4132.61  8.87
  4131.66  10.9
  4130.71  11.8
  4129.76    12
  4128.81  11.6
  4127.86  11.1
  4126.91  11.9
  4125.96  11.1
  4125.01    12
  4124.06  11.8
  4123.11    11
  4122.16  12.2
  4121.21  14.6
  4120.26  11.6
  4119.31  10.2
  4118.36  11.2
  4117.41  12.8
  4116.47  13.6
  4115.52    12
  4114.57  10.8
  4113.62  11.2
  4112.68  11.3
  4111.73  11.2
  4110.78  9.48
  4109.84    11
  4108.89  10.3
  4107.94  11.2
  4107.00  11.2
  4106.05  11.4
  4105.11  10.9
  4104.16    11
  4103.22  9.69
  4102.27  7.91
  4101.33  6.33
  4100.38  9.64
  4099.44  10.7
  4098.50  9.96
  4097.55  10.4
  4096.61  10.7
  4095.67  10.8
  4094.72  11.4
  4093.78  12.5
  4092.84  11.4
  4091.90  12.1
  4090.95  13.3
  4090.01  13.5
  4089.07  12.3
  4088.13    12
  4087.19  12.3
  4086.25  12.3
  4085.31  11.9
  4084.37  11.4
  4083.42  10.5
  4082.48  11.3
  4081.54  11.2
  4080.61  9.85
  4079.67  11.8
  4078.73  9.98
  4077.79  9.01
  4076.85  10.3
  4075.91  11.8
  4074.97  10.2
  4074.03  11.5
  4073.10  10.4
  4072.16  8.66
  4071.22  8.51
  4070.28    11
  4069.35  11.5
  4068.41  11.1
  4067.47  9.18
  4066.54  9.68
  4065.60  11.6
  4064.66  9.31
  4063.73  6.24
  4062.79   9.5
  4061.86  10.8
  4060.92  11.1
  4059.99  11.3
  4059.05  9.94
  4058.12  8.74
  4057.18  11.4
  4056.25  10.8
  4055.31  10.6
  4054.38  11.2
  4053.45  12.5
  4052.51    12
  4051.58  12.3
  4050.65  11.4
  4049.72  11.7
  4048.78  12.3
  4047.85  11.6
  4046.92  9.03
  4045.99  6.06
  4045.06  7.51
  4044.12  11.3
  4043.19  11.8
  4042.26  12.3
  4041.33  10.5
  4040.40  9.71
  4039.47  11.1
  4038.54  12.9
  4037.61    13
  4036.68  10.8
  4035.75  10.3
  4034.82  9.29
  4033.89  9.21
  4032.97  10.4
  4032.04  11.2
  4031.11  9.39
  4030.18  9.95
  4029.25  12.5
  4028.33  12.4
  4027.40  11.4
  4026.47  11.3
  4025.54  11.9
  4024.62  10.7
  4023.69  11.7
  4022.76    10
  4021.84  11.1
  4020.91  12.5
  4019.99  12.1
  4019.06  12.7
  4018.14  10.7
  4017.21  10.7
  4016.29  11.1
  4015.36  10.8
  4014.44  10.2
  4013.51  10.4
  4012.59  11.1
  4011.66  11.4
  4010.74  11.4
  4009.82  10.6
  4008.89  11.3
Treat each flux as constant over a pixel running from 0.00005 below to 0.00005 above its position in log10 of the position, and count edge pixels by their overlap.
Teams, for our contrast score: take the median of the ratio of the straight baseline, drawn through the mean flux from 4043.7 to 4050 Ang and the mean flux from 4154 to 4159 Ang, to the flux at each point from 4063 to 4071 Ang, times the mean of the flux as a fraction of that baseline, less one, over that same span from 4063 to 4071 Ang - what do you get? -0.026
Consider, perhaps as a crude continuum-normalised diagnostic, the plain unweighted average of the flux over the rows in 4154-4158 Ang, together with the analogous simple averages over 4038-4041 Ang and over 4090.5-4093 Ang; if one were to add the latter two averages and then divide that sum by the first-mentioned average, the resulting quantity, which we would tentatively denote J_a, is 2.06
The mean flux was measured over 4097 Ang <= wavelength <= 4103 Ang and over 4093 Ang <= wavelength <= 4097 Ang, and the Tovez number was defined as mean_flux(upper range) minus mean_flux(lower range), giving -2.2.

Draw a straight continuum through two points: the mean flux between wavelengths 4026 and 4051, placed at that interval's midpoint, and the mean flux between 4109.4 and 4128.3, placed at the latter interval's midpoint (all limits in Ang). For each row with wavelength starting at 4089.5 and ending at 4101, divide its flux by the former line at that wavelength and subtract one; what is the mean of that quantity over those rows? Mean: 0.00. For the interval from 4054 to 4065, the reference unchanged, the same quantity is -0.08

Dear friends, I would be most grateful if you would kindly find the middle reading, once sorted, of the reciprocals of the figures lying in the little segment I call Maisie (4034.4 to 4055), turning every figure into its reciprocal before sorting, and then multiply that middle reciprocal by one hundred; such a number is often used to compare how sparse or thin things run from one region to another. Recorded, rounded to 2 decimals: 8.81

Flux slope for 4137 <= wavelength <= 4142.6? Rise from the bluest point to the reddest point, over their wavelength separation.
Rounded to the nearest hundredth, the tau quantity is 0.06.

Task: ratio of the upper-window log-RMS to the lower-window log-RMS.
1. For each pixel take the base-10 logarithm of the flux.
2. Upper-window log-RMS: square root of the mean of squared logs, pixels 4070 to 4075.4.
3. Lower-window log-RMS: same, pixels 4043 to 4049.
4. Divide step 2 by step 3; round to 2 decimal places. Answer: 1.01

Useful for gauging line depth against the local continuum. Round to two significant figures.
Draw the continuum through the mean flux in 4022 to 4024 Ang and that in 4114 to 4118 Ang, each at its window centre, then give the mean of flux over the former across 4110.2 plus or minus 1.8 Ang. 0.86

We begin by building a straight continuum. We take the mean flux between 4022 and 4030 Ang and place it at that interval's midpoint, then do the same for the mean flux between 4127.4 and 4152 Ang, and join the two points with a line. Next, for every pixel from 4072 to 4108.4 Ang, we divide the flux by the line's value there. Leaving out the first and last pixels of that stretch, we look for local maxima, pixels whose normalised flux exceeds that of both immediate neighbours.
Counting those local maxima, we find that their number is 10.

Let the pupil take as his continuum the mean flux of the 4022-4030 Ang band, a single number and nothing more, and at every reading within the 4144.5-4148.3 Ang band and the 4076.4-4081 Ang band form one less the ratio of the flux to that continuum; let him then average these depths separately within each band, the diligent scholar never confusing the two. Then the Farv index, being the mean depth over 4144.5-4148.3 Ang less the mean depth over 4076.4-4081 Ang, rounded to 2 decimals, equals -0.16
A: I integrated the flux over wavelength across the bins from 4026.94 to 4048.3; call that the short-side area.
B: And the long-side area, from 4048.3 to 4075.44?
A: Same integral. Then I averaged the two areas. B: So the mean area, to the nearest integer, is 257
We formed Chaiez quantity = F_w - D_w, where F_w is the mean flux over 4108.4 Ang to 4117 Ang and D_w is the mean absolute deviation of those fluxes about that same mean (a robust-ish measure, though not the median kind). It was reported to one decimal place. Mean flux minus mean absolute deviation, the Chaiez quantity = 10.5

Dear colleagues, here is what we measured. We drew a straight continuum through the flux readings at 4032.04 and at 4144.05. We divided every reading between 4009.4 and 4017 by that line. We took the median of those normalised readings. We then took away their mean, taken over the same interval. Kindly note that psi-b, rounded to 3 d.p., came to 0.008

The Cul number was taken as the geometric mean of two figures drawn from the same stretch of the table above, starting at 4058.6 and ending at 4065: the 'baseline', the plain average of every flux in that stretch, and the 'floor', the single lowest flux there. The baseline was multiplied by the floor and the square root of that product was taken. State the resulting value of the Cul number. 7.8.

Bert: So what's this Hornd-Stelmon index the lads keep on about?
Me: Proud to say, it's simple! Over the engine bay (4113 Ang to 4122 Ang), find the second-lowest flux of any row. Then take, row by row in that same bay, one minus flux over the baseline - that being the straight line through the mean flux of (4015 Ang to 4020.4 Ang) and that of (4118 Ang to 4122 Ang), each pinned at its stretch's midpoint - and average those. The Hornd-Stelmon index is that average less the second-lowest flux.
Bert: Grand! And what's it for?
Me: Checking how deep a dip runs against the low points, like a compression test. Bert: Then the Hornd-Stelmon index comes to -10.8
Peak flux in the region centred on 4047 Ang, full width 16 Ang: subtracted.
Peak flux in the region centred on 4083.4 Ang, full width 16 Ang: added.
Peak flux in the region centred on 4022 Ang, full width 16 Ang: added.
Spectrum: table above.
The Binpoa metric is 14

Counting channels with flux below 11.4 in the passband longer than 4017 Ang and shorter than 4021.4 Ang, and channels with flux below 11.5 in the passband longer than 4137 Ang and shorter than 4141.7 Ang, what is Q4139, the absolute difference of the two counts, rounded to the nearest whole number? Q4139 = 0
